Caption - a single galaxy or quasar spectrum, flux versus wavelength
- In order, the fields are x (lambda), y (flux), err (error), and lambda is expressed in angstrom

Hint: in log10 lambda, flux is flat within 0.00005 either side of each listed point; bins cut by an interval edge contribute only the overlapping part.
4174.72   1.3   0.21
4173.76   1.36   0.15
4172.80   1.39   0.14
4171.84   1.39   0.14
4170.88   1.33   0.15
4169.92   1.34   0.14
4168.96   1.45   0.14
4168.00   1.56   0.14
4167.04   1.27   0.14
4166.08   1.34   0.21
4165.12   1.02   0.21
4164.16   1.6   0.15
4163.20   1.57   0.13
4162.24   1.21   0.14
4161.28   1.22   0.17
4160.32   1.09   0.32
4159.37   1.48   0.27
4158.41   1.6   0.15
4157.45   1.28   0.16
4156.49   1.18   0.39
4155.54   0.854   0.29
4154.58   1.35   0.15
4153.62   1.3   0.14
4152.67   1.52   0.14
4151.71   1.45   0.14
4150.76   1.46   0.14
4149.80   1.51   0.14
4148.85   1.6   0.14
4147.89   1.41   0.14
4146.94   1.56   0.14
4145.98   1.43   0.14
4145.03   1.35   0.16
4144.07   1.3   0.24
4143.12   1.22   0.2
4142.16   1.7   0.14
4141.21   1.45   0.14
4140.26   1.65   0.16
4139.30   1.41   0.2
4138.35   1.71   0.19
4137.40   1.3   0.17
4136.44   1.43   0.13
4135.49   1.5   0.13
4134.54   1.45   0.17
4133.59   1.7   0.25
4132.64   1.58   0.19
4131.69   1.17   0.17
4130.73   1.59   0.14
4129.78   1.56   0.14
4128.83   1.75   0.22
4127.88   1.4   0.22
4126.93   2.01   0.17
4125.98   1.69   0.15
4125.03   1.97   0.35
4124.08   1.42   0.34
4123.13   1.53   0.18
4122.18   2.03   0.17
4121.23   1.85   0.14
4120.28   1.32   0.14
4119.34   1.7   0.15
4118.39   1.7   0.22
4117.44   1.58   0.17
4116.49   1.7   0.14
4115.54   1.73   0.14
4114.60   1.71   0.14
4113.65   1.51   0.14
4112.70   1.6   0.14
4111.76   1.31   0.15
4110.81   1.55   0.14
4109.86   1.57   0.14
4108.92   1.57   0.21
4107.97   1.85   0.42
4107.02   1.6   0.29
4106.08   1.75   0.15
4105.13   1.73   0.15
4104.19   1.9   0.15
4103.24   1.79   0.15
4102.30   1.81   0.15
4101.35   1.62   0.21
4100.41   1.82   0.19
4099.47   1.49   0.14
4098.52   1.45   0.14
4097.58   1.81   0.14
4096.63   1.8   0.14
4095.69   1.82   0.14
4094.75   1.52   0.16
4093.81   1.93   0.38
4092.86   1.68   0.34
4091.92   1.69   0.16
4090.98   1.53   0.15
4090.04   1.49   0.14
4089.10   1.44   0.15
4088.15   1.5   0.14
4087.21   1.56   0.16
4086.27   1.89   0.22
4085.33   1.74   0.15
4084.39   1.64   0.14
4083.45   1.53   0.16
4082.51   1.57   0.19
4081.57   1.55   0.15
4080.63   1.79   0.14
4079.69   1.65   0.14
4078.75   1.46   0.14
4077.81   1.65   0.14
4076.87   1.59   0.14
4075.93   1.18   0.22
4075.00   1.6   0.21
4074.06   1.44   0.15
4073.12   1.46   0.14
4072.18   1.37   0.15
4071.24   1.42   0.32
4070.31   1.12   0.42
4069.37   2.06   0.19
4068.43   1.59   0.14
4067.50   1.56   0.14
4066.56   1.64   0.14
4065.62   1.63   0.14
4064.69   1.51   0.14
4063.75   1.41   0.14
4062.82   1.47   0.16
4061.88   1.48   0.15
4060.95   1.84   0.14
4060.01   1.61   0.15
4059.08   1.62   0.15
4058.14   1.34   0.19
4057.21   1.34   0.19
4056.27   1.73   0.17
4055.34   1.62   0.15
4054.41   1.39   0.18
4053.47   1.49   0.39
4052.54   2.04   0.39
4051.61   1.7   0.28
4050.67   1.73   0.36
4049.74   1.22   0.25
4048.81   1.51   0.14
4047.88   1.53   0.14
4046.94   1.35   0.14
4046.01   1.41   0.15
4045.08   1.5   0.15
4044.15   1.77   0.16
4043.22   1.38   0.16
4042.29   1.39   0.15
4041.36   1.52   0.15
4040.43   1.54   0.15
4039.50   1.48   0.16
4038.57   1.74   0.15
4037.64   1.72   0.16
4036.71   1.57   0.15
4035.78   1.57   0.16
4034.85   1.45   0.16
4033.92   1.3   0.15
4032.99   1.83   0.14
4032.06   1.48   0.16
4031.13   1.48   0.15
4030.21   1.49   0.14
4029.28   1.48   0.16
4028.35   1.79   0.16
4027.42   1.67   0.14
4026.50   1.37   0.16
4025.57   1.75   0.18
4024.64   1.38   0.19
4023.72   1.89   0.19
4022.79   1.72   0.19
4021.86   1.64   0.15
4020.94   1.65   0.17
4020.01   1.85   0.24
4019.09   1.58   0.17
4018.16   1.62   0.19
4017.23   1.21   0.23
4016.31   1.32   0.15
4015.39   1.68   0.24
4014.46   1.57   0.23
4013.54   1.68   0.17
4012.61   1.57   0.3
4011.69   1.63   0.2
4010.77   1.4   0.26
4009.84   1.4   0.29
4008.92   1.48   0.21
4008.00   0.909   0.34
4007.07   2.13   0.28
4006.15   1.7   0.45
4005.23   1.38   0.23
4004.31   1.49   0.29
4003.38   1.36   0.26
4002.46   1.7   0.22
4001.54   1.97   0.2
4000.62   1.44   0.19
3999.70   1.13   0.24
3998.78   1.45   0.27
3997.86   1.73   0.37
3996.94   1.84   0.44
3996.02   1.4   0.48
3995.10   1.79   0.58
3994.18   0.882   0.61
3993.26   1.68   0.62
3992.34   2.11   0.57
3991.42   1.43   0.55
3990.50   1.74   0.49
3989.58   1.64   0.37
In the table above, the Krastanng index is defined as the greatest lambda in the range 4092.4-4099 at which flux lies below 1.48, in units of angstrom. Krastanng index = 4098.52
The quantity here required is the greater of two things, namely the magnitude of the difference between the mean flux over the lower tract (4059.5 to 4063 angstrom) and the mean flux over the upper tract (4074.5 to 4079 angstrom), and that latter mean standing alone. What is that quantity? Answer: 1.50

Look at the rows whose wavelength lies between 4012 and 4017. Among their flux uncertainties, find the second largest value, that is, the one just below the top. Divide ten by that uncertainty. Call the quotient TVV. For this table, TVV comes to 42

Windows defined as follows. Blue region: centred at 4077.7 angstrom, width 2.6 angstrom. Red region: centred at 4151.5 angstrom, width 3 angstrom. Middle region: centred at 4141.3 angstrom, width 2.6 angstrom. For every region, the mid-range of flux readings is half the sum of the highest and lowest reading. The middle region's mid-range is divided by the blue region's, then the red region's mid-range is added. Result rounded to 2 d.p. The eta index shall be 2.50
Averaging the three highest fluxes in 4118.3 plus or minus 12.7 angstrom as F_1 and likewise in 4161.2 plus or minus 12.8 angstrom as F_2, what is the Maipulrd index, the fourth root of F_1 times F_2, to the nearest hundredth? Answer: 1.34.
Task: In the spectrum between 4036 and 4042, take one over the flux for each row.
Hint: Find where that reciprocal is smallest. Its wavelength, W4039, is 4038.57 angstrom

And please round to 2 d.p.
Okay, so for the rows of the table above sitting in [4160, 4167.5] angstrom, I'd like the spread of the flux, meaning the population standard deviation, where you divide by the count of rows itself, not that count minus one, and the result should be 0.19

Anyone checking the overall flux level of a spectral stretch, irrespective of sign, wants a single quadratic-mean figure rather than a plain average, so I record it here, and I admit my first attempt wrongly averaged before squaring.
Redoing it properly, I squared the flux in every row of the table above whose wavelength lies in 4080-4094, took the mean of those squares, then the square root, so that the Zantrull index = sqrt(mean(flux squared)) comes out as 1.64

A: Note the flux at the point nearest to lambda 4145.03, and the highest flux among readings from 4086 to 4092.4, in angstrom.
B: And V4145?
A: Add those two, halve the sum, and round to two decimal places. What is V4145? 1.62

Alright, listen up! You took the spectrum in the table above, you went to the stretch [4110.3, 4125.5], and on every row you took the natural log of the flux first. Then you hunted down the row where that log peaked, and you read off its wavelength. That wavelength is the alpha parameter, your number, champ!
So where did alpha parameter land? 4122.18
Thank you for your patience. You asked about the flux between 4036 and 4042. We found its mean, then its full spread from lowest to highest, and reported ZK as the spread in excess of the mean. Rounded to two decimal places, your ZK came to -1.33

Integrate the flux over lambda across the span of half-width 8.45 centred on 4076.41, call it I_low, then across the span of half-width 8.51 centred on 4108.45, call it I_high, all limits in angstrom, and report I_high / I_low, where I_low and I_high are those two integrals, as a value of 1.10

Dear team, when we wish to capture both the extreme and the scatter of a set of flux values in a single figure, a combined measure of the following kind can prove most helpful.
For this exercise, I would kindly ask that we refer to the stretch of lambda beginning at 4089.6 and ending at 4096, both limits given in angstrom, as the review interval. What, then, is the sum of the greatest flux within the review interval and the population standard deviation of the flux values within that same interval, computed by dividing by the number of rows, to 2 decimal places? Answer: 2.08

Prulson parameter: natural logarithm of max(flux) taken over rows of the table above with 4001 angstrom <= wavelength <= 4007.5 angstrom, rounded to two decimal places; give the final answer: 0.76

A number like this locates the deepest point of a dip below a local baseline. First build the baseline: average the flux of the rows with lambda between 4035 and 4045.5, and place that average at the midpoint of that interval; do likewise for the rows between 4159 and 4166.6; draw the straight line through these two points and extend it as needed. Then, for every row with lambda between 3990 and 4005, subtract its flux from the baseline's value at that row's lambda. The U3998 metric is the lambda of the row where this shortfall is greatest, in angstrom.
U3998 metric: 3994.18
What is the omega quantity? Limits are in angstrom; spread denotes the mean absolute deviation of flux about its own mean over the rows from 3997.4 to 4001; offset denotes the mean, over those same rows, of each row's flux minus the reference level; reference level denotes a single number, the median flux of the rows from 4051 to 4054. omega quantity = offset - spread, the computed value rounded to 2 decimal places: -0.42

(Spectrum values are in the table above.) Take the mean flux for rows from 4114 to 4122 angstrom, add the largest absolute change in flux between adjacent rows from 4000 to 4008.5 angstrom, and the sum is 2.9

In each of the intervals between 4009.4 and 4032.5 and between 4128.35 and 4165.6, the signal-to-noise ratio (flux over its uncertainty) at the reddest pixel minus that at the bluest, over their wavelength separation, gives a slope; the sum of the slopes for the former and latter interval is 0.1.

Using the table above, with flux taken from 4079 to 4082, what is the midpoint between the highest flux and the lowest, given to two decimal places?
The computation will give 1.67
